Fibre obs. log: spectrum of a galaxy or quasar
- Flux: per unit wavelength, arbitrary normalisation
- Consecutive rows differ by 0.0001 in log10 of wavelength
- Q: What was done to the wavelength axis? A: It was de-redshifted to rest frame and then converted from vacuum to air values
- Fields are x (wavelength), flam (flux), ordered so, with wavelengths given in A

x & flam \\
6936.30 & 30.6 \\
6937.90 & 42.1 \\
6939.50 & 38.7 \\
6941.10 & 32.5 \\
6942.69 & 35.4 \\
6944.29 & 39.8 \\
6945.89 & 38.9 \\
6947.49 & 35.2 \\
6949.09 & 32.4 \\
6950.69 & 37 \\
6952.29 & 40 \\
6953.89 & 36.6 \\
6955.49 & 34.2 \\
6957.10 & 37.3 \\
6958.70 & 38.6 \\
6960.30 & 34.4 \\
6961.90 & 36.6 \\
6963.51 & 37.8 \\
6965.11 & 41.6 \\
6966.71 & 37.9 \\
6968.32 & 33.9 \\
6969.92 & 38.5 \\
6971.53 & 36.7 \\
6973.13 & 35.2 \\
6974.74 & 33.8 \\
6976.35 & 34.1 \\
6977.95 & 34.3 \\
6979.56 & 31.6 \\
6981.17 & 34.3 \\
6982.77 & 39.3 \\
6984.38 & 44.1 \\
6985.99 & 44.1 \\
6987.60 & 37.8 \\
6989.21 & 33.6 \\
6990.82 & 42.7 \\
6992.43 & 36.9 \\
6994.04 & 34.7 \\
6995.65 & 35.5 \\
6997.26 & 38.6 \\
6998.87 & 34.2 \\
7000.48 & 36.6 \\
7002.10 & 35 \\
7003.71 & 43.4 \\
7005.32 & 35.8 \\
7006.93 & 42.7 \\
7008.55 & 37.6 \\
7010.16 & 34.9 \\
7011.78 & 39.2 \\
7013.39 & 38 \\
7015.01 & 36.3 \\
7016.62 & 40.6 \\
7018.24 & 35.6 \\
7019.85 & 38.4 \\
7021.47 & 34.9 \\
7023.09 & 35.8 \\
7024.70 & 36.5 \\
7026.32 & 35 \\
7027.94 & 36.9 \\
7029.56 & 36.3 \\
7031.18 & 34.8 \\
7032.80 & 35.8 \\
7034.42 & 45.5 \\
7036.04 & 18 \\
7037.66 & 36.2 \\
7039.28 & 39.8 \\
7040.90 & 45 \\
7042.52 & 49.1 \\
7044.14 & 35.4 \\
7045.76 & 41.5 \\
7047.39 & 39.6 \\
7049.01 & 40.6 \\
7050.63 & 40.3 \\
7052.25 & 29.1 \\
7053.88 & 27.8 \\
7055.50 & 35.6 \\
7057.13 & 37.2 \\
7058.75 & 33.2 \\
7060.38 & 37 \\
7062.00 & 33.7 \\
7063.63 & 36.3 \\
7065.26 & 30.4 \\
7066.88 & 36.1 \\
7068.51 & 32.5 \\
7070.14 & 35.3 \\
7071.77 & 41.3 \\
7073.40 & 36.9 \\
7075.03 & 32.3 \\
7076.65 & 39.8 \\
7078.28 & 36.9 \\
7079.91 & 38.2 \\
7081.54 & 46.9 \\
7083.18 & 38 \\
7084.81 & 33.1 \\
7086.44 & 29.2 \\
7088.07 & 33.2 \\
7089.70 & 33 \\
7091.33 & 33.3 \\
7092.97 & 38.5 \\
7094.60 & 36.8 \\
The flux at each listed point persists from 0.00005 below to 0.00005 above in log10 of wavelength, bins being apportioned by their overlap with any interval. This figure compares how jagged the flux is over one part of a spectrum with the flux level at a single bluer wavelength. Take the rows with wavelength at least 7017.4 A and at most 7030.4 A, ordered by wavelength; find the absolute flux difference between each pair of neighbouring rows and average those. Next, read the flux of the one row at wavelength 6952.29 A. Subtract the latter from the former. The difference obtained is -38.3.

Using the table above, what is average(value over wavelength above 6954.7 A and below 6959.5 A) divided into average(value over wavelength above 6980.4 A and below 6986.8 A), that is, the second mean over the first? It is 1.10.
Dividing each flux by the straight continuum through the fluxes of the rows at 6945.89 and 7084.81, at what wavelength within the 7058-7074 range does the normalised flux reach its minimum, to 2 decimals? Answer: 7065.26 A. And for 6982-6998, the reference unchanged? 6989.21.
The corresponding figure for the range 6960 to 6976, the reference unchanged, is 6968.32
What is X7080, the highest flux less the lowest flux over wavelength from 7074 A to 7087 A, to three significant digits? 17.7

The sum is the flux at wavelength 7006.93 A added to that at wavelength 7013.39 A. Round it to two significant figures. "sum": 81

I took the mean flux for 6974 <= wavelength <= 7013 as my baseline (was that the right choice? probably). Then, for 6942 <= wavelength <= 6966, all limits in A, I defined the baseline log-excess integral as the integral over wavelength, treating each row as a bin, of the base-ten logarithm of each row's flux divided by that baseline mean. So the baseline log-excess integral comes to -0.09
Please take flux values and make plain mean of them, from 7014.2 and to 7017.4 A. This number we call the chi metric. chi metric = 38.5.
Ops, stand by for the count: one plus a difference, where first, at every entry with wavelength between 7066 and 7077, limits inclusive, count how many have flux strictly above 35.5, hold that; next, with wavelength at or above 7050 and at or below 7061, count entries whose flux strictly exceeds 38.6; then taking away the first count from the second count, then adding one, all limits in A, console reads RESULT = -2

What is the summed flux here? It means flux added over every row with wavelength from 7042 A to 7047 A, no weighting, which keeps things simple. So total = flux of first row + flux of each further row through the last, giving 126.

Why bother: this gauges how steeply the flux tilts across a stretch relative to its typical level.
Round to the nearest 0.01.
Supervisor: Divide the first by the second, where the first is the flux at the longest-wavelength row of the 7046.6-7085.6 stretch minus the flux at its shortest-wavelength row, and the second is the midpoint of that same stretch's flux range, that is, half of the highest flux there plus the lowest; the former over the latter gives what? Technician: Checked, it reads -0.17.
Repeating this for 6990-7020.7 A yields -0.11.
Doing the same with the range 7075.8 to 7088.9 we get -0.17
